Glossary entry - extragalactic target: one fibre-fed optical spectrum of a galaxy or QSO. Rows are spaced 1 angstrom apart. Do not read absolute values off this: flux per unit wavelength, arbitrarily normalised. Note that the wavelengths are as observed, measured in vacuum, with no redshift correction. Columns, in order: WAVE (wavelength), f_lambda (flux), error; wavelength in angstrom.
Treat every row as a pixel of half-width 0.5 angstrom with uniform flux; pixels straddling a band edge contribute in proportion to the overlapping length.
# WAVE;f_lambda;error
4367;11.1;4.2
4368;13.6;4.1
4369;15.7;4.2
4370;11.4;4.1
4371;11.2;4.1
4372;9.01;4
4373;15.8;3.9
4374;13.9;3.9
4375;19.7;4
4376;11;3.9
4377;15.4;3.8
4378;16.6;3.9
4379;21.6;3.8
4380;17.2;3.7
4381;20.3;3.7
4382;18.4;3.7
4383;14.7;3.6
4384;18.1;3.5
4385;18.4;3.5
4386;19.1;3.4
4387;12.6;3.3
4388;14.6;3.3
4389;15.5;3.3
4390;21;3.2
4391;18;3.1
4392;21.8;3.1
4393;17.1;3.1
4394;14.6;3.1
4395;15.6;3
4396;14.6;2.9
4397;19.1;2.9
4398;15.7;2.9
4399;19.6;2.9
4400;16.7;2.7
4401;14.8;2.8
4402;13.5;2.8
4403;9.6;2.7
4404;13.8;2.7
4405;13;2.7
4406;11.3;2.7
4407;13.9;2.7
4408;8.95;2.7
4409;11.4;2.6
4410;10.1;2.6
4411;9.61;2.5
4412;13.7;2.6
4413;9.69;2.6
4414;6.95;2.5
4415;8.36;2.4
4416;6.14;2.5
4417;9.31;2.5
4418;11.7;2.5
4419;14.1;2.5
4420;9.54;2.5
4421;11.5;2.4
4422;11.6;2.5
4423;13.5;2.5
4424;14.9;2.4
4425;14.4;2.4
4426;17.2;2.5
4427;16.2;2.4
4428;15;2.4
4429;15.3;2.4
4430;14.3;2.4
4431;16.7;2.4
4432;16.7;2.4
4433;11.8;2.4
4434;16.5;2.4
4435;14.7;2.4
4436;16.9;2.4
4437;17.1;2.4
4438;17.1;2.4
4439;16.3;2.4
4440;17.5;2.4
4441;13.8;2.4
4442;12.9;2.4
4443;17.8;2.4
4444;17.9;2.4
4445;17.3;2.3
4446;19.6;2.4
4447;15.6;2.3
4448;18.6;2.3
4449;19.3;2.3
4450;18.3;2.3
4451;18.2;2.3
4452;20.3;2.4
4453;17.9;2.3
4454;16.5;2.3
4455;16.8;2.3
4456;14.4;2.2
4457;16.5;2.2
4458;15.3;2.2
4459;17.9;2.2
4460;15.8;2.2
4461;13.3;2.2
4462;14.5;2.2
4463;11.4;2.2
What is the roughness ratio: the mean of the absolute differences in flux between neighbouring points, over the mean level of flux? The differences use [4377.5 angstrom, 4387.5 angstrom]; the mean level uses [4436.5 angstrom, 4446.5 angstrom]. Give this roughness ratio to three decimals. 0.193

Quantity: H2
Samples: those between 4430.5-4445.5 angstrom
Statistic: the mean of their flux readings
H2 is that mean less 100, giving -83.9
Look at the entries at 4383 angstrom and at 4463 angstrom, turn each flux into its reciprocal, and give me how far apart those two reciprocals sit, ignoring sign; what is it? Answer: 0.020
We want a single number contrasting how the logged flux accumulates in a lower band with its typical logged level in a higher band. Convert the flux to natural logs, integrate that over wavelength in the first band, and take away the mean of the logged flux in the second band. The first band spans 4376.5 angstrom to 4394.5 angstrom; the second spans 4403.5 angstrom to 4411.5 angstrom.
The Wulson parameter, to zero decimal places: 49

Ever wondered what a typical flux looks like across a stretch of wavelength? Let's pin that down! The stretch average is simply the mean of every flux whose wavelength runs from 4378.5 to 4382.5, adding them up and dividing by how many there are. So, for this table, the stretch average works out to 19.4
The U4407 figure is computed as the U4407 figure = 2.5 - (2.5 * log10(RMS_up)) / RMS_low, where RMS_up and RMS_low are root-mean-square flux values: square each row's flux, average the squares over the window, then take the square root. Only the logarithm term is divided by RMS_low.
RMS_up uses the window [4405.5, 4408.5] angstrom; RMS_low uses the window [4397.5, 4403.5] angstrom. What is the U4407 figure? 2.33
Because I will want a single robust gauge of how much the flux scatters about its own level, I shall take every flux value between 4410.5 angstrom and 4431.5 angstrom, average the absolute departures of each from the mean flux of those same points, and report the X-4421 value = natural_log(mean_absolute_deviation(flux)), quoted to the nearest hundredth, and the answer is 1.03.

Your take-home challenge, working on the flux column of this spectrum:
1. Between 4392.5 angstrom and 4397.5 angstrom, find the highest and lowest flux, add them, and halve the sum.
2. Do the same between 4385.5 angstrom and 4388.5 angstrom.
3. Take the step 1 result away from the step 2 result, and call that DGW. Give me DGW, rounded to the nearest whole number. -1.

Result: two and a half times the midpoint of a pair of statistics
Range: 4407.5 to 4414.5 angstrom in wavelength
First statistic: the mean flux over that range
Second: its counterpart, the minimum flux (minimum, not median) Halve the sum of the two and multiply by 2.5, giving 21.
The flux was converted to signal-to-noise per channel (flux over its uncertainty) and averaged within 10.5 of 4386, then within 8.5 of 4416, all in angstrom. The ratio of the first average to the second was 1.18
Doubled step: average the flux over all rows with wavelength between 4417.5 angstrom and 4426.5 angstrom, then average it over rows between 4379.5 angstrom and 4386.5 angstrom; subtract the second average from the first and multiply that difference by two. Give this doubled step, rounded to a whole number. -10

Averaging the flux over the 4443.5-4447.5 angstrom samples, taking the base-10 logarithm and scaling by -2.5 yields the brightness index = -3.11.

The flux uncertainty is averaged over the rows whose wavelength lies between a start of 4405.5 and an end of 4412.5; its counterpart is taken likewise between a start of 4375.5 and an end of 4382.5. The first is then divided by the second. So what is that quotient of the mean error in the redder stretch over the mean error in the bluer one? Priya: 0.69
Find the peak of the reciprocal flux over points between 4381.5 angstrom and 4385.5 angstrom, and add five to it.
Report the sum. 5.07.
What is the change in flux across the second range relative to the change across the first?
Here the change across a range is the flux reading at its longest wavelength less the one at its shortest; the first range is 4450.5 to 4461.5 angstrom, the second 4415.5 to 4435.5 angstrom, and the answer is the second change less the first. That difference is 13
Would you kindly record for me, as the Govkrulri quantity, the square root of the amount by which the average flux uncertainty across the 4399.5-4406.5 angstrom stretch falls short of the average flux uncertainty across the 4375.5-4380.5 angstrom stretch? 1.0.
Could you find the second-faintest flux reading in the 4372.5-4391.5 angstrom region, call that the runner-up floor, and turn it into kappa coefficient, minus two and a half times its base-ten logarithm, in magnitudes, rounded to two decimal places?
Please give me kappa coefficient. -2.75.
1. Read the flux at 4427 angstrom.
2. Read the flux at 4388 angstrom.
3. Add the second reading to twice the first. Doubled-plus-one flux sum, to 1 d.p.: 47.0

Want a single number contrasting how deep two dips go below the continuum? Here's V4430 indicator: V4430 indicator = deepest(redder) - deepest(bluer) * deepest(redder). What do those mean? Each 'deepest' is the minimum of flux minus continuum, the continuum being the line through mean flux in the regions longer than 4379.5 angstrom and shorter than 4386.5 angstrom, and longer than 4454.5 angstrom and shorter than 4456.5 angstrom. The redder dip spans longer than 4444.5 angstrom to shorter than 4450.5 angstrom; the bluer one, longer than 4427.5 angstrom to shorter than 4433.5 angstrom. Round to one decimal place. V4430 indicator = -1.6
